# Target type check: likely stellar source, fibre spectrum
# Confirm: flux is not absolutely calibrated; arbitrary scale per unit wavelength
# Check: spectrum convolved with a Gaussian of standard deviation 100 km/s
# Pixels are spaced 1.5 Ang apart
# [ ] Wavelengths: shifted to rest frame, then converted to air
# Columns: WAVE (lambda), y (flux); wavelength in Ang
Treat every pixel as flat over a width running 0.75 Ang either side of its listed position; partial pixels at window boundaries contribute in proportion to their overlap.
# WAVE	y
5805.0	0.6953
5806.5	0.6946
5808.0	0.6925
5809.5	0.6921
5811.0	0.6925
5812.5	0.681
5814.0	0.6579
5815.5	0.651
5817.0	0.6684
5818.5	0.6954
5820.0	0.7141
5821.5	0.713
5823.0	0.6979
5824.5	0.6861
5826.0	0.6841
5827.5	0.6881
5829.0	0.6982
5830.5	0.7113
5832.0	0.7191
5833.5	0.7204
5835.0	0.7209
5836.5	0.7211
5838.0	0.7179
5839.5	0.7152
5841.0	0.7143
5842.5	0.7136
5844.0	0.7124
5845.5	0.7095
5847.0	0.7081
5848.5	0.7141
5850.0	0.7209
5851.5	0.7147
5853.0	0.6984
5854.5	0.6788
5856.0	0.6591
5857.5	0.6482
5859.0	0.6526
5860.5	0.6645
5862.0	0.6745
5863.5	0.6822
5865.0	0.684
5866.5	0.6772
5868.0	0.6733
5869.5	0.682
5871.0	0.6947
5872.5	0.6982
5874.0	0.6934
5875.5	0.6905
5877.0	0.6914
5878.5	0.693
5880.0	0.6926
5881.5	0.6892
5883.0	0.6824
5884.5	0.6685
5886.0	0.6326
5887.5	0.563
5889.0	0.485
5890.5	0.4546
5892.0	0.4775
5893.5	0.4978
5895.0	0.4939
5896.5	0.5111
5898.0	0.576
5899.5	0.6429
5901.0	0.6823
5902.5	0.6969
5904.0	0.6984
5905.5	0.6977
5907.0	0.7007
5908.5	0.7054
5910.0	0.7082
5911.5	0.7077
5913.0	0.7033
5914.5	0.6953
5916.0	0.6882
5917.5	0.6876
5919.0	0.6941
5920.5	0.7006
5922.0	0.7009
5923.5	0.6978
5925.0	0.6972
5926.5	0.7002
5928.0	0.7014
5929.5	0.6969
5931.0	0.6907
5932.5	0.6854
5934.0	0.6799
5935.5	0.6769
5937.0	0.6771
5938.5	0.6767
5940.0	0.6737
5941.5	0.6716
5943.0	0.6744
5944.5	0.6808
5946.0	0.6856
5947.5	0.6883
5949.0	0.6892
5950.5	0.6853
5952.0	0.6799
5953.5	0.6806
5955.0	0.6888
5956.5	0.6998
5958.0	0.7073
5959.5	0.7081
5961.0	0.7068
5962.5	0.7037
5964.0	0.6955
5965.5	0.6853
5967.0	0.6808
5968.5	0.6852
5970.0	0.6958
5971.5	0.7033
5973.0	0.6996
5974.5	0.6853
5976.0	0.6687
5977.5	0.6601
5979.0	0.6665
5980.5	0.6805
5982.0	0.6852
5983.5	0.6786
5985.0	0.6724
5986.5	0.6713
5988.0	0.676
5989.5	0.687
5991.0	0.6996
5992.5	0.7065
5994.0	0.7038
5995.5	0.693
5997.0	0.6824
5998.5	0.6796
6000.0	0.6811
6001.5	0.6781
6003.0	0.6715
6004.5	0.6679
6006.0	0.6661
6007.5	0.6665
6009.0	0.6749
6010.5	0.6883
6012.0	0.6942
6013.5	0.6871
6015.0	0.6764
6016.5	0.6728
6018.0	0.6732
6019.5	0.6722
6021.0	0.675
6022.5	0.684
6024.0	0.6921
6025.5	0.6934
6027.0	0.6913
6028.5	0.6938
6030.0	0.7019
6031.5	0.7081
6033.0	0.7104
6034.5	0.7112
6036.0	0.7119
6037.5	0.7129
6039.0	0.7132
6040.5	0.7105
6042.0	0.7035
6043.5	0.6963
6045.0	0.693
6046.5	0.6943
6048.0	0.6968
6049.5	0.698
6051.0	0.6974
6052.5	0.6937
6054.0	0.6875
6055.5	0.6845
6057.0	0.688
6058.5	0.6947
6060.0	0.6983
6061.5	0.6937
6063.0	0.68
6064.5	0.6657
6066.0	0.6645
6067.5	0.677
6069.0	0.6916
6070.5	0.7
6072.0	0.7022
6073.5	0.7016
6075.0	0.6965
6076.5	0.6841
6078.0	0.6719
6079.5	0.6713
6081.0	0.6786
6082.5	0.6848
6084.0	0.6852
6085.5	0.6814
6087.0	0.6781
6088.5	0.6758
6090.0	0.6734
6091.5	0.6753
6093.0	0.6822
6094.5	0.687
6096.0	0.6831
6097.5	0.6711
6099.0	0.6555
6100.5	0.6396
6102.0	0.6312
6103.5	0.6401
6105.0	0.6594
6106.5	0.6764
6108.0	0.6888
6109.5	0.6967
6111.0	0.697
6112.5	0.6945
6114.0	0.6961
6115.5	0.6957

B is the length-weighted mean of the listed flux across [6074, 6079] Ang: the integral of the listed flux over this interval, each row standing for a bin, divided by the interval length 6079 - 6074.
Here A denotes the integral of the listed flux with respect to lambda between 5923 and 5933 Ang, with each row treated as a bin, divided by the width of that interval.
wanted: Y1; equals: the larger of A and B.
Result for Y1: 0.696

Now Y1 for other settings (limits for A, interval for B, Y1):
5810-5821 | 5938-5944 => 0.681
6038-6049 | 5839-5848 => 0.712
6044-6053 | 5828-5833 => 0.709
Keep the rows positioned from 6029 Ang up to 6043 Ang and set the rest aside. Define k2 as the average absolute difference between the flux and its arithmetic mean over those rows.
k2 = 0.003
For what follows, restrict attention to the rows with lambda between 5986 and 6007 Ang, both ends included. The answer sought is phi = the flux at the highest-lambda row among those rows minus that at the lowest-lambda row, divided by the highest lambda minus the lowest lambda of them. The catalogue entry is -0.0003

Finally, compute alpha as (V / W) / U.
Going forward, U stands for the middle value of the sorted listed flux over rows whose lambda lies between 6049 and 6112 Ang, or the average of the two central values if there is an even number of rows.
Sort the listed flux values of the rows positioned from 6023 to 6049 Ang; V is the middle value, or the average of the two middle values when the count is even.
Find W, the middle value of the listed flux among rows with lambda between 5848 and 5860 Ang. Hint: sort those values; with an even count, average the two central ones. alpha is 1.49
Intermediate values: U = 0.684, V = 0.702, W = 0.689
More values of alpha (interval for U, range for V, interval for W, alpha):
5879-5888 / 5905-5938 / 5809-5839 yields 1.48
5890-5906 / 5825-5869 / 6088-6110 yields 1.82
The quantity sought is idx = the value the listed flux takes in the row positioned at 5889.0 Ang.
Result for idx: 0.485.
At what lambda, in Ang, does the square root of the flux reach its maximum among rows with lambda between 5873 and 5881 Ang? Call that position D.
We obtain 5874.0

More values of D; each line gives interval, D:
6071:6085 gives 6072.0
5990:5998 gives 5992.5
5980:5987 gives 5982.0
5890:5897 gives 5896.5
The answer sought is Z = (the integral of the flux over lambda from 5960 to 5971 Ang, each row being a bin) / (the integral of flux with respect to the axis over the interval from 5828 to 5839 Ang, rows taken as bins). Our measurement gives 0.97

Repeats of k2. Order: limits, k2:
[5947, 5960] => 0.009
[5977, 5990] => 0.007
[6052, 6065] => 0.007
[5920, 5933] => 0.004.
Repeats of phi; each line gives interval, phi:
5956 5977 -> -0.0016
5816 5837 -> 0.0027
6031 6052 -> -0.0005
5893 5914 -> 0.0105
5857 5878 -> 0.0022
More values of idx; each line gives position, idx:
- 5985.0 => 0.6724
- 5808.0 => 0.6925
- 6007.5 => 0.6665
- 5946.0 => 0.6856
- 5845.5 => 0.7095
